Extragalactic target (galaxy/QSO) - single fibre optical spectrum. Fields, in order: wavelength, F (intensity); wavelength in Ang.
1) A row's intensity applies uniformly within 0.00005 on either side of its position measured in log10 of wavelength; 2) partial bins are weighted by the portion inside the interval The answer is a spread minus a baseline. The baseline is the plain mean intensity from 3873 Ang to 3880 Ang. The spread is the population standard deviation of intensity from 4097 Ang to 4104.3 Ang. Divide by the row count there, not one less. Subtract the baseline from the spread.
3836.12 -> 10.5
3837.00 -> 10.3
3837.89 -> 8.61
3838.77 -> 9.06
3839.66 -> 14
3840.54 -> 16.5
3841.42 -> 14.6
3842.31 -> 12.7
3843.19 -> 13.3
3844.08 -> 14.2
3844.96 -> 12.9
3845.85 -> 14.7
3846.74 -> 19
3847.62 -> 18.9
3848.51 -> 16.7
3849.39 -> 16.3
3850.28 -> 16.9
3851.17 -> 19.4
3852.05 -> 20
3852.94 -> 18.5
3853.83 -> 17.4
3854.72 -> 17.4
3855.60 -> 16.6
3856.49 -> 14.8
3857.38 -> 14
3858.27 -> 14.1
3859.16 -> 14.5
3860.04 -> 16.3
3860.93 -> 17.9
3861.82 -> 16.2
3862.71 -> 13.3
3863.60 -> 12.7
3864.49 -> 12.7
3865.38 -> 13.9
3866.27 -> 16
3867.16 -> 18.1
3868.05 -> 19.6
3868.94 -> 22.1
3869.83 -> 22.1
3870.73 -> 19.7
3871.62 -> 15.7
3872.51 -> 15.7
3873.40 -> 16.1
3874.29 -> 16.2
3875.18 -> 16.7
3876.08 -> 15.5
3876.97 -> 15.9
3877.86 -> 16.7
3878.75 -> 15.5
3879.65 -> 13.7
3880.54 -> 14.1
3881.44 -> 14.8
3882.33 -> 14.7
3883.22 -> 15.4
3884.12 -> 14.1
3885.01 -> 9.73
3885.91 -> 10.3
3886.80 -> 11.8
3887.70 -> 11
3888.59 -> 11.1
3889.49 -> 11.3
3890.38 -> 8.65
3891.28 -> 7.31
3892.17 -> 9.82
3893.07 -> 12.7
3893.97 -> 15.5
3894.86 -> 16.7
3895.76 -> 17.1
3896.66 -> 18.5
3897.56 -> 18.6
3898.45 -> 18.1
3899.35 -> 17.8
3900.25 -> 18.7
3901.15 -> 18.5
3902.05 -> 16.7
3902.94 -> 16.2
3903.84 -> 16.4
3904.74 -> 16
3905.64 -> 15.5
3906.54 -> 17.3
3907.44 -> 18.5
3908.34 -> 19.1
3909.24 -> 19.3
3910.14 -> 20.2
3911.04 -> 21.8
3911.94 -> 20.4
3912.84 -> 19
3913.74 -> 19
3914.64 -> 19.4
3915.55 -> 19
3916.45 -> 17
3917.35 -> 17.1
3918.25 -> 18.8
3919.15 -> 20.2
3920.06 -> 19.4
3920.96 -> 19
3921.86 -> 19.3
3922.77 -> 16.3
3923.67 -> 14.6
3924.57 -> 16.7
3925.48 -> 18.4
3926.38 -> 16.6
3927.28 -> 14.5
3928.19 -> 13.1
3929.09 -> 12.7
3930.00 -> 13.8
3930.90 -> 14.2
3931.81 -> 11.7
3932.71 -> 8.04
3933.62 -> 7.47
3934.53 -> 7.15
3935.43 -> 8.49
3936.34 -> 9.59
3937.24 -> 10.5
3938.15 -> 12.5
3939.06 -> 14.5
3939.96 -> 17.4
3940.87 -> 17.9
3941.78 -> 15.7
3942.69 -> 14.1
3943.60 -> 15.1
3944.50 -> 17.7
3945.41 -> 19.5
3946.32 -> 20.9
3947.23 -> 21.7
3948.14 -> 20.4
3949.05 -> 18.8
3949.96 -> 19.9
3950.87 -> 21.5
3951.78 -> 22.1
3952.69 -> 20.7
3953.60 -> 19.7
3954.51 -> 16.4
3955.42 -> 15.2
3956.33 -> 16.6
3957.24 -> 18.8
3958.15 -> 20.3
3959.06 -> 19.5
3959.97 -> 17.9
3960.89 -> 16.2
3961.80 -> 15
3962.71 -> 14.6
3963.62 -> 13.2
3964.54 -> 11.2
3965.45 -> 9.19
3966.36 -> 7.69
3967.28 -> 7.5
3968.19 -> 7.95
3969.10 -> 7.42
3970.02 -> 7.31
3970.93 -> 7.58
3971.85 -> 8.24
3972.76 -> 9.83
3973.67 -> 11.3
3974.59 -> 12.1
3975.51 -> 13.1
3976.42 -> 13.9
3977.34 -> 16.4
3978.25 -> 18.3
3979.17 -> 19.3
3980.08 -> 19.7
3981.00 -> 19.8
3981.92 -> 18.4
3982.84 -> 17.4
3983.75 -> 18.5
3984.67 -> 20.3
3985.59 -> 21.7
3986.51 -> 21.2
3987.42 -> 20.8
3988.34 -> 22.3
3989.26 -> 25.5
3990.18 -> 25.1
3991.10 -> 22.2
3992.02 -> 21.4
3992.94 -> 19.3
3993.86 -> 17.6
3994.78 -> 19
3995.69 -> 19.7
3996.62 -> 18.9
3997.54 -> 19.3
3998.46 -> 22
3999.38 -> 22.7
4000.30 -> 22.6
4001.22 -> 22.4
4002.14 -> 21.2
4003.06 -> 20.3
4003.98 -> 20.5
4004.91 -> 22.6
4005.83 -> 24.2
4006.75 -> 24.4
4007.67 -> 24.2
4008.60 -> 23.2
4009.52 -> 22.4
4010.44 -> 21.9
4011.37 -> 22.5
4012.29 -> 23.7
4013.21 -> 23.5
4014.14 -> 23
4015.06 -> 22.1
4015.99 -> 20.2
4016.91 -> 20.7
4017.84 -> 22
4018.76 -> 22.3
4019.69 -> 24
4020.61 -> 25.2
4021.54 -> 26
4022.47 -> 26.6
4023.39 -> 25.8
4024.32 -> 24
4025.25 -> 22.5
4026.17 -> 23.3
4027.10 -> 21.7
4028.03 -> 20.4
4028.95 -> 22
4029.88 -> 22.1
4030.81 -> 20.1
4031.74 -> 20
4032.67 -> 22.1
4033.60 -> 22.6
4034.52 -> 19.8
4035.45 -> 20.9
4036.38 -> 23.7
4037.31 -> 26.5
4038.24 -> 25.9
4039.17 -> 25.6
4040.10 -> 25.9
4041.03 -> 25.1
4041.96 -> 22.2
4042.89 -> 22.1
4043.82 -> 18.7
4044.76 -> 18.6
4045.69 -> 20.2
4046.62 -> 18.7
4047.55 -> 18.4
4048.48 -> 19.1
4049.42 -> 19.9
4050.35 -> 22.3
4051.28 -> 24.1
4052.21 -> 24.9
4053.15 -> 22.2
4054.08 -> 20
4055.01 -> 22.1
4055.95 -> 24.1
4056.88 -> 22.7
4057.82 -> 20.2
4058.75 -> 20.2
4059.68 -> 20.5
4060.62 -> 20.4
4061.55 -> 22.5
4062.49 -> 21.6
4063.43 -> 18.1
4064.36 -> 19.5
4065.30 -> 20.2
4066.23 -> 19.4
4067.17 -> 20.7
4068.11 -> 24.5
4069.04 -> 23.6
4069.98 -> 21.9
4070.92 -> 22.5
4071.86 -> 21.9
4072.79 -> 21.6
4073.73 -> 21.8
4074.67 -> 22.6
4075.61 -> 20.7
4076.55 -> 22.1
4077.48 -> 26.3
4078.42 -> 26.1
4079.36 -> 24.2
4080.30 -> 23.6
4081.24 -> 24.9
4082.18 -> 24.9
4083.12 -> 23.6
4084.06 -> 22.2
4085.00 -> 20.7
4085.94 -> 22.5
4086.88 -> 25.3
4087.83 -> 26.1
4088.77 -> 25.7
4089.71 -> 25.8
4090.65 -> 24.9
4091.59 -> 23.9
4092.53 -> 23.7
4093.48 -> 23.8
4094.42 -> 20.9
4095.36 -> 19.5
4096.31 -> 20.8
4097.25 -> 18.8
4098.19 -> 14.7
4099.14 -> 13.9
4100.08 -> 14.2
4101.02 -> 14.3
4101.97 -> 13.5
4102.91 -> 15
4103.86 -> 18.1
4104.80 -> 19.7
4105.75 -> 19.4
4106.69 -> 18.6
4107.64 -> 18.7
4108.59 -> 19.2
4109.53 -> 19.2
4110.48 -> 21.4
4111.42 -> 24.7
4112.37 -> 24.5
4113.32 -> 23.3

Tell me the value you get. -14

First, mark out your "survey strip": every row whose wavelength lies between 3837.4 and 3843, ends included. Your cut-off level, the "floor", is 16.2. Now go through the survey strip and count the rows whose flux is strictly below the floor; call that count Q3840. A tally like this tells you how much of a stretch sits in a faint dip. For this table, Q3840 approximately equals 5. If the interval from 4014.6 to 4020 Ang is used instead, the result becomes 0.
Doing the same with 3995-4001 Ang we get 0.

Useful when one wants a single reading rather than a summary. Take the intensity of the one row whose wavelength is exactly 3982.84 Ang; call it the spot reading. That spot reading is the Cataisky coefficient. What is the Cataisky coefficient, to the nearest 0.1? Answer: 17.4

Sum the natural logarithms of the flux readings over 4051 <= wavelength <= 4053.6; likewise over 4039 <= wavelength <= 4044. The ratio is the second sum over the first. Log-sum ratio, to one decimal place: 2.0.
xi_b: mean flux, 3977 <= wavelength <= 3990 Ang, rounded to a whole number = 20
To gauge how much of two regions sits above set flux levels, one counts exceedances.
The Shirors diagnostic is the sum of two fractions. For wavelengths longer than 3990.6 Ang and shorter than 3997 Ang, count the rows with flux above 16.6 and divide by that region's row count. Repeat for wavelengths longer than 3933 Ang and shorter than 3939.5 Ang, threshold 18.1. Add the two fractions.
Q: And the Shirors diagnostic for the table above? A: 1.00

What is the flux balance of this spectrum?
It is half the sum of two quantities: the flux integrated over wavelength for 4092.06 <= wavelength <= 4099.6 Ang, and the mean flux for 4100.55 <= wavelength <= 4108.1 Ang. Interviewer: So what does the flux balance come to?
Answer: 82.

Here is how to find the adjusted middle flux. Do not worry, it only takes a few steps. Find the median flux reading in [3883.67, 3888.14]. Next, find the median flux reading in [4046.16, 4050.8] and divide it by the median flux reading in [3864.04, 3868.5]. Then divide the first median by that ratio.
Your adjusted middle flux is 9.2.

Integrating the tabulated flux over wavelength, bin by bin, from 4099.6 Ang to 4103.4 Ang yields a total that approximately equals 54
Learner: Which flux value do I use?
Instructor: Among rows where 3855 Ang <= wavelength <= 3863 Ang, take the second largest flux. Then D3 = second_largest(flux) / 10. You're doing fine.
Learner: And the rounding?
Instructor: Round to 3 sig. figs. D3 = 1.66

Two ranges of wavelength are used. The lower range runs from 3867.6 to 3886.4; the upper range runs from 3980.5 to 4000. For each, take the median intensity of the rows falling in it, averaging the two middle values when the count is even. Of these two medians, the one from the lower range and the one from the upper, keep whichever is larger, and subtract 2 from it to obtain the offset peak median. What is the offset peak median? 18.3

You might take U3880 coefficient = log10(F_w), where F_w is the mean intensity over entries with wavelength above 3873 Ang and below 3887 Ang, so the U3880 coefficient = 1.16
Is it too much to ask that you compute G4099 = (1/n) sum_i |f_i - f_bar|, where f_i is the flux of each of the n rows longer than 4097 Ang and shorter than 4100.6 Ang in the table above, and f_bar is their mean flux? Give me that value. 1.7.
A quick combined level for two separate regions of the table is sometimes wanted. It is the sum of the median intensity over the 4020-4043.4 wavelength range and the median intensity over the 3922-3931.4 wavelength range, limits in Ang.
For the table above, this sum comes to 37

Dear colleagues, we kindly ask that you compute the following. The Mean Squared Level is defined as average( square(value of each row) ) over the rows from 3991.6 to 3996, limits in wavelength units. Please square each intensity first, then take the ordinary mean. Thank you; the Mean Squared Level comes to 378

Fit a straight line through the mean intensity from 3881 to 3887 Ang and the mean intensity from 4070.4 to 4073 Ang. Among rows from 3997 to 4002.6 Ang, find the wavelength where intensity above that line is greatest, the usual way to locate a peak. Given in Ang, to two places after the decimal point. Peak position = 3999.38 Ang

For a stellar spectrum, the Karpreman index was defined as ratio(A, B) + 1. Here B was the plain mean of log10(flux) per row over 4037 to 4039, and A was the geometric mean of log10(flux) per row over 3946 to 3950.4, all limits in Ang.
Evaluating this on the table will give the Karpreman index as 1.92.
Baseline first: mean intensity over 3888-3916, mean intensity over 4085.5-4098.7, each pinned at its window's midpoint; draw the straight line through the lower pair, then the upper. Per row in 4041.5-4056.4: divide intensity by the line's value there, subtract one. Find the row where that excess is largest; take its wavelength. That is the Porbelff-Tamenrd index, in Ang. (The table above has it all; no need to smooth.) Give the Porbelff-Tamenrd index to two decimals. 4052.21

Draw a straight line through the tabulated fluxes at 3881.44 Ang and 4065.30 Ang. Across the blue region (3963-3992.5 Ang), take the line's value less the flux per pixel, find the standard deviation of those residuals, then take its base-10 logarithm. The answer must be 0.75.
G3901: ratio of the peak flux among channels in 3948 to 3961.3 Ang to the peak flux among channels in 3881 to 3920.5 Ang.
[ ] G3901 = 1.01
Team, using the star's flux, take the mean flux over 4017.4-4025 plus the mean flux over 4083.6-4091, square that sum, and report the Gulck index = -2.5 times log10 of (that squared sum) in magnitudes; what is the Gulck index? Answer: -8.4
